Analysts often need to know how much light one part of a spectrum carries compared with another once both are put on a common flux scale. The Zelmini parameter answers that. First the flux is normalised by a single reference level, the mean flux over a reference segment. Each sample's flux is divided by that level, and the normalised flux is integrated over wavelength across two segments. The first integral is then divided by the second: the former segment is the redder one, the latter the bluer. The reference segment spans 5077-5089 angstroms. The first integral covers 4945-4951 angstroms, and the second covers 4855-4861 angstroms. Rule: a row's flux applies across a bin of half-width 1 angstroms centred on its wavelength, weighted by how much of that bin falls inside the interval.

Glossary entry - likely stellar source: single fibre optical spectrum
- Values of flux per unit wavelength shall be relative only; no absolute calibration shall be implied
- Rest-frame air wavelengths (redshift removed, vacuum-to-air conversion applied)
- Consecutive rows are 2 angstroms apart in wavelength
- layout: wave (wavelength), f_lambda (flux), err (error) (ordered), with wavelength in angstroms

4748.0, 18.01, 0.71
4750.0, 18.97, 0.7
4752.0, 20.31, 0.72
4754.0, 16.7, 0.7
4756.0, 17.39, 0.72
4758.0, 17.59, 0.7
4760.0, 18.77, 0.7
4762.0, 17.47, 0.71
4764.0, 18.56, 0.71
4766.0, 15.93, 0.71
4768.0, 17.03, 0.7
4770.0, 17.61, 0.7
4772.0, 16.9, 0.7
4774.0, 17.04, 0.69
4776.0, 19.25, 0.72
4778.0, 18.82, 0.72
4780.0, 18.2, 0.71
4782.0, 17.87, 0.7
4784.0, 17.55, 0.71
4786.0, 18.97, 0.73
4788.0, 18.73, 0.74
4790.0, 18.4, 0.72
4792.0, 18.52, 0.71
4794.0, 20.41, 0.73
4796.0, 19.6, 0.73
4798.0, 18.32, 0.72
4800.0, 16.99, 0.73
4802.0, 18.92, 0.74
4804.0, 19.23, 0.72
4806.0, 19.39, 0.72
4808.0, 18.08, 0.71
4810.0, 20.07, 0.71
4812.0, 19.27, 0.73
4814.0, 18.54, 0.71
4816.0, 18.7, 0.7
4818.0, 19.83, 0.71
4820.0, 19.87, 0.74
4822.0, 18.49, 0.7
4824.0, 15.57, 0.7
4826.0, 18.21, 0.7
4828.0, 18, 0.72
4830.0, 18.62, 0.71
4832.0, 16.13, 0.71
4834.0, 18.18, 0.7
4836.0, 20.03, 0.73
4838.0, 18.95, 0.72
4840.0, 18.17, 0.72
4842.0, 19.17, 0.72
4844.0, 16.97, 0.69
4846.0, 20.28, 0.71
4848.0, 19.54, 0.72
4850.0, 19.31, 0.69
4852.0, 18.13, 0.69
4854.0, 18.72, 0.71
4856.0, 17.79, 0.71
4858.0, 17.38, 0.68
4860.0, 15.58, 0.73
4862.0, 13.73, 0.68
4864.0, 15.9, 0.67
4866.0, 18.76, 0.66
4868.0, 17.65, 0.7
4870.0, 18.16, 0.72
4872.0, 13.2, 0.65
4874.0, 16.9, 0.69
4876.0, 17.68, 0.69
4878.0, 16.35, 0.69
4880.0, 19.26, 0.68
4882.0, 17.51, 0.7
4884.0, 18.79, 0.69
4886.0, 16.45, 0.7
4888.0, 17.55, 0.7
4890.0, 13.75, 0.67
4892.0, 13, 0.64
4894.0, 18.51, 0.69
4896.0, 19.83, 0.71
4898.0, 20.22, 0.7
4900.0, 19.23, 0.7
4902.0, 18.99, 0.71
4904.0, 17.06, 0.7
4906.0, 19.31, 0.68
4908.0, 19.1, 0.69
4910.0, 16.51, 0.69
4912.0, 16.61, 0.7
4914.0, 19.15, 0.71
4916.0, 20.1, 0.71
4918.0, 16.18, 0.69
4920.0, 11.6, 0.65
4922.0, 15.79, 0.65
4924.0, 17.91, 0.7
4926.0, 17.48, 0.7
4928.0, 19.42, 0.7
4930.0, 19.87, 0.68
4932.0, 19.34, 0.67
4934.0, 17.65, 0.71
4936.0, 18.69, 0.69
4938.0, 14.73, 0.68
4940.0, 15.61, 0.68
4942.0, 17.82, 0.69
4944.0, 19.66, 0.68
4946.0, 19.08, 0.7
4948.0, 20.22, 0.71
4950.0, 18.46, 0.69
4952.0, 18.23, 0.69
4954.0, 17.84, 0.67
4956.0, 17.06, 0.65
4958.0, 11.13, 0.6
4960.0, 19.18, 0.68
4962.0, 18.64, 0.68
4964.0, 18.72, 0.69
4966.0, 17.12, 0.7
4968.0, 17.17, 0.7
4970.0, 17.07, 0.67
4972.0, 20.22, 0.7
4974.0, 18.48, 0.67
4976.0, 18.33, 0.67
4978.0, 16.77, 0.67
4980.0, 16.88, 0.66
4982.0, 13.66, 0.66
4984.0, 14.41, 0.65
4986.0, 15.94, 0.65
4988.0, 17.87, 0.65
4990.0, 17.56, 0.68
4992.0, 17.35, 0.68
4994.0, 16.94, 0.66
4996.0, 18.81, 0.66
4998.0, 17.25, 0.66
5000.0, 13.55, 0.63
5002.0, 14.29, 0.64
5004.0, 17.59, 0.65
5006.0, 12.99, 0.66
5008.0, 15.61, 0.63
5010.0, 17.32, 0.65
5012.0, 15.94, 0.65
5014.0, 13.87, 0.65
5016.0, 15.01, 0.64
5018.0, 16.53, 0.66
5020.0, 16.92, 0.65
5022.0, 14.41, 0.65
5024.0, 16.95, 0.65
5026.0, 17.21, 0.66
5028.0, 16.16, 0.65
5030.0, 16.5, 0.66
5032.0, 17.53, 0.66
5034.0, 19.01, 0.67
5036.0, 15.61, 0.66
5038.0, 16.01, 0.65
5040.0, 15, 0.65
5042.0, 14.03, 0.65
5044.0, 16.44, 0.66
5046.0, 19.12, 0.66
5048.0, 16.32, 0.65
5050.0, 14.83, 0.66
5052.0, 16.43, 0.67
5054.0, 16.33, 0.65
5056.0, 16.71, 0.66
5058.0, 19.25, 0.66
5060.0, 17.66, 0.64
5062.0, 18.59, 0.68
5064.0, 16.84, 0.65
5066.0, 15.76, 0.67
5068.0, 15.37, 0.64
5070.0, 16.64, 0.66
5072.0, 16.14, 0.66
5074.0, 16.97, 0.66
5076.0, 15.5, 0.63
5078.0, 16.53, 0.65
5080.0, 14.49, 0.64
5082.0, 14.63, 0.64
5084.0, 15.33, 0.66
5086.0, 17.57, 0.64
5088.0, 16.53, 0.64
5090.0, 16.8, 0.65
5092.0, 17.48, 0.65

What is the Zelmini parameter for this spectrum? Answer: 1.14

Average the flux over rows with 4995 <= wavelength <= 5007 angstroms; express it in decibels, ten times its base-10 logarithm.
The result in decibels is 12.0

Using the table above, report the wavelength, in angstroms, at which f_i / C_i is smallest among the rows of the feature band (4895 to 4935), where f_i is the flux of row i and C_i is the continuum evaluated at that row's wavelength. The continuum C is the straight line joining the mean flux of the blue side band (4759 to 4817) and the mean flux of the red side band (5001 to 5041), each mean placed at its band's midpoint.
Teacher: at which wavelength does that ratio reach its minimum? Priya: 4920.0 angstroms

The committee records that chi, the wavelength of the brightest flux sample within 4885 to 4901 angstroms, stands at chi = 4898.0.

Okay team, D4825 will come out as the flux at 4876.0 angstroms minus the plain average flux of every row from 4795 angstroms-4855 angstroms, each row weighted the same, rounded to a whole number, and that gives -1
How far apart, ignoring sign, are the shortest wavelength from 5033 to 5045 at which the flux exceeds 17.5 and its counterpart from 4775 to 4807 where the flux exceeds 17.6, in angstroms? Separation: 258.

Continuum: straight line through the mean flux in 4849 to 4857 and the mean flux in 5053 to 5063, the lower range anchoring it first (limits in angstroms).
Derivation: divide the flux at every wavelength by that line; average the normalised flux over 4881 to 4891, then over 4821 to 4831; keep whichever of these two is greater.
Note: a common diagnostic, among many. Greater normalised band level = 0.96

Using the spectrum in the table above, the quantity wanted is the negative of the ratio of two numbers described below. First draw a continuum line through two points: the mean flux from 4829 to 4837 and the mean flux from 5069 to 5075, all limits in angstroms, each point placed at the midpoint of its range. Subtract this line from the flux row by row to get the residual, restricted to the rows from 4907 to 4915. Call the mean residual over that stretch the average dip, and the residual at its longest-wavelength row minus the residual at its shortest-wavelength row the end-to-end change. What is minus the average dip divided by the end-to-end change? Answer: -1.56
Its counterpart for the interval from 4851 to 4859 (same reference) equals -0.12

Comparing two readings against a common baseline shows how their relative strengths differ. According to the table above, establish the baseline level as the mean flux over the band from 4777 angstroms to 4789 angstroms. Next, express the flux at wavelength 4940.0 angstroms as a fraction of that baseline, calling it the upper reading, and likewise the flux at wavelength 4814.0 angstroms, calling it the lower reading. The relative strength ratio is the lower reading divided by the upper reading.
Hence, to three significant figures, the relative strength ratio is 1.19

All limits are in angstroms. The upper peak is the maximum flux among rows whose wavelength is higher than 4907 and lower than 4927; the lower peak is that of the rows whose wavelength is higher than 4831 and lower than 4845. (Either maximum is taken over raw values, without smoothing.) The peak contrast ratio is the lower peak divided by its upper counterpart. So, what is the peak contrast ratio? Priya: 1.00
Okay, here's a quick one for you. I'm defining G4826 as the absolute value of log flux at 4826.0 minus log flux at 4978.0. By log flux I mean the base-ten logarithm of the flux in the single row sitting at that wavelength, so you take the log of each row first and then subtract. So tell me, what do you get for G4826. 0.036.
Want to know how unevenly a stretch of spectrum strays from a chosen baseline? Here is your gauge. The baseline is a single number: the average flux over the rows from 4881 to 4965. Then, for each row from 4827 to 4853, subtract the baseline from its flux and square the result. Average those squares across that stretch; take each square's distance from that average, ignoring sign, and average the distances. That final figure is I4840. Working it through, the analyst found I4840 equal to 1.7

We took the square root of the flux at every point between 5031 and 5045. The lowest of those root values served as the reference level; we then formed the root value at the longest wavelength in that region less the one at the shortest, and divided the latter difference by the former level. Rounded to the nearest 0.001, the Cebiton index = -0.035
